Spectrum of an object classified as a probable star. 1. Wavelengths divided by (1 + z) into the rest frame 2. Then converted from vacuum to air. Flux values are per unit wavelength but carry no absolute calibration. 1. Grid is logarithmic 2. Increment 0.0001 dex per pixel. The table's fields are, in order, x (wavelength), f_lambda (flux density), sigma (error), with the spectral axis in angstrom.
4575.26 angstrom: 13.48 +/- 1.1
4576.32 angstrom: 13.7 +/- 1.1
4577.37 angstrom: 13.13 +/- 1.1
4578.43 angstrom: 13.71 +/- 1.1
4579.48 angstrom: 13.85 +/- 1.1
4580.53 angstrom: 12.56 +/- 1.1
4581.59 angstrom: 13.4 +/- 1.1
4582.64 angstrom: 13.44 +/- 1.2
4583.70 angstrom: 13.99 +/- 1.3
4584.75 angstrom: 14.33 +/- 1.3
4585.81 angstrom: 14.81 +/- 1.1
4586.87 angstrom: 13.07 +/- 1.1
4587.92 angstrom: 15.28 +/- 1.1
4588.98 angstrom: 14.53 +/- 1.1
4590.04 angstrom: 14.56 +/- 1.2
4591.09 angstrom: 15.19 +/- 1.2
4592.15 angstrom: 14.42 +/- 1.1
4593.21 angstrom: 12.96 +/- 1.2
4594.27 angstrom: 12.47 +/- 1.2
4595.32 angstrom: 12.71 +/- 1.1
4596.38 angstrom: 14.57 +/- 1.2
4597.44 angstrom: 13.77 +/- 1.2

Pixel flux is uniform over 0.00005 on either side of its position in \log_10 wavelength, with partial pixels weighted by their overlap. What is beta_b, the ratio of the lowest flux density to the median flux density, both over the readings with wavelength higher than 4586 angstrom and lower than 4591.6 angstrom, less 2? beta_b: -1.10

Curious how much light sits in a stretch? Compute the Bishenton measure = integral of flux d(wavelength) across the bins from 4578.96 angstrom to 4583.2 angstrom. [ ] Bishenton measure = 56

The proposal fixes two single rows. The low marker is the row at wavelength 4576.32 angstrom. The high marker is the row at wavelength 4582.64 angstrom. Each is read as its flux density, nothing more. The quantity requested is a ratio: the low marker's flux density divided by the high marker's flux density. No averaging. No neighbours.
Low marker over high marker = 1.02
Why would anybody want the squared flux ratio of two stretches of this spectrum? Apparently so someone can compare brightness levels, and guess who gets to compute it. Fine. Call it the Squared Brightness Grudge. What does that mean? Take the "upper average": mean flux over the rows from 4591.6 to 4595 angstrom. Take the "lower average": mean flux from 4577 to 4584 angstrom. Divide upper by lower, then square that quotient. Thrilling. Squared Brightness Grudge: 0.98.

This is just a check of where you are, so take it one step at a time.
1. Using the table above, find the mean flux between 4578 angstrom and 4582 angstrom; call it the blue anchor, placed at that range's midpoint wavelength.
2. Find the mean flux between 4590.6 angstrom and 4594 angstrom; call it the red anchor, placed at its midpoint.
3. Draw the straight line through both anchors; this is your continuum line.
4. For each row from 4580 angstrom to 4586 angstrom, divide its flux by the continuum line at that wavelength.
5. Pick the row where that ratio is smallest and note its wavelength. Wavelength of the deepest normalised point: 4580.53 angstrom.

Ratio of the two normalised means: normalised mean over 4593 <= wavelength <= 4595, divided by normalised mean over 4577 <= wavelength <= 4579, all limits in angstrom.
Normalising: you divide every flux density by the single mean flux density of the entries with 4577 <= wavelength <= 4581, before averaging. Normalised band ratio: 0.95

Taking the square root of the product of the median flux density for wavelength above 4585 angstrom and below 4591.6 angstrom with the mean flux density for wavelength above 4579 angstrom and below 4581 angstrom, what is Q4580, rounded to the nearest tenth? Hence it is 13.9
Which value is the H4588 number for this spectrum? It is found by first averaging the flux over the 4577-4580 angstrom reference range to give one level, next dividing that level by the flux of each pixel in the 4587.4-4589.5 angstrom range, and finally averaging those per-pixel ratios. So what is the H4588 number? 0.91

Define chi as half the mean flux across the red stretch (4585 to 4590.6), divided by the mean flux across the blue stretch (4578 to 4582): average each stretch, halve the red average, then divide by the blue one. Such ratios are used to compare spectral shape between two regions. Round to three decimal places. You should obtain 0.540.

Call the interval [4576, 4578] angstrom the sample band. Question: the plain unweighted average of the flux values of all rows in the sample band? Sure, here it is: 13.4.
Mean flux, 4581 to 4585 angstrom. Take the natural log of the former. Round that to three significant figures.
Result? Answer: 2.62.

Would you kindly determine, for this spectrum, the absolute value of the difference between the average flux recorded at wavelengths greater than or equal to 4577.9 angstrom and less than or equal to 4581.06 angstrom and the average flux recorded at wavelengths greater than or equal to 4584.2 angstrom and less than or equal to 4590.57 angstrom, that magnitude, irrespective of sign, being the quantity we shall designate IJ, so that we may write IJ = 1.1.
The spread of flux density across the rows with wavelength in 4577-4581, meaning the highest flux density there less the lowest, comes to 1.3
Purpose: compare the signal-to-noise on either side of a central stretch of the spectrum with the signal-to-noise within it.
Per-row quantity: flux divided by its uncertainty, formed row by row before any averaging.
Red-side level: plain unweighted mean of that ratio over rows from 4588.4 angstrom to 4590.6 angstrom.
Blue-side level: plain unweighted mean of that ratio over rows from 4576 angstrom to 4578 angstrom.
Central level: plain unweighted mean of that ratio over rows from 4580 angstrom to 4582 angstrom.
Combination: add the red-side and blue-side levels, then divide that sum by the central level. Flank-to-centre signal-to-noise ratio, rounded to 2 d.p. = 2.11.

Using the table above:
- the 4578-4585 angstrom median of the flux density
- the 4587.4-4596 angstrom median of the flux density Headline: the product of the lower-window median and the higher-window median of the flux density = 198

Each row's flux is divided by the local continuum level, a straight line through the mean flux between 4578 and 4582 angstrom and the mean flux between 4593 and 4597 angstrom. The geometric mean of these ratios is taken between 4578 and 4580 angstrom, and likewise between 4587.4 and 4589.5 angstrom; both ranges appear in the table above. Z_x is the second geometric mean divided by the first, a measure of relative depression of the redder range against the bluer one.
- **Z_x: 1.09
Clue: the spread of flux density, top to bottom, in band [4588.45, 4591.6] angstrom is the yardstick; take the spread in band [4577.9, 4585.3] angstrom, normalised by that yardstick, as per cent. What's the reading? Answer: 268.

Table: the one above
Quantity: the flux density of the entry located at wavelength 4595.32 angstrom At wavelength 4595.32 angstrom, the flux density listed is 12.71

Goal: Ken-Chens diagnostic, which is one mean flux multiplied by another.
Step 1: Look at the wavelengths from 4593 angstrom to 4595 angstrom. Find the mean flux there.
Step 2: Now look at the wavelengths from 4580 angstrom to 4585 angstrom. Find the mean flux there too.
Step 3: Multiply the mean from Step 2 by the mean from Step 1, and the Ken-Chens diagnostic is 172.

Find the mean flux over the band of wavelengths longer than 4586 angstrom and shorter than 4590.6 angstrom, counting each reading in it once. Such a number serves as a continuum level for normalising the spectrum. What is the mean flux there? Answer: 14.4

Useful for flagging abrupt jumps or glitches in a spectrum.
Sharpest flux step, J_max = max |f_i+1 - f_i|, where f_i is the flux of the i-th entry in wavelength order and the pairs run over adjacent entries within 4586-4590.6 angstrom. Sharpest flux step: 2.2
